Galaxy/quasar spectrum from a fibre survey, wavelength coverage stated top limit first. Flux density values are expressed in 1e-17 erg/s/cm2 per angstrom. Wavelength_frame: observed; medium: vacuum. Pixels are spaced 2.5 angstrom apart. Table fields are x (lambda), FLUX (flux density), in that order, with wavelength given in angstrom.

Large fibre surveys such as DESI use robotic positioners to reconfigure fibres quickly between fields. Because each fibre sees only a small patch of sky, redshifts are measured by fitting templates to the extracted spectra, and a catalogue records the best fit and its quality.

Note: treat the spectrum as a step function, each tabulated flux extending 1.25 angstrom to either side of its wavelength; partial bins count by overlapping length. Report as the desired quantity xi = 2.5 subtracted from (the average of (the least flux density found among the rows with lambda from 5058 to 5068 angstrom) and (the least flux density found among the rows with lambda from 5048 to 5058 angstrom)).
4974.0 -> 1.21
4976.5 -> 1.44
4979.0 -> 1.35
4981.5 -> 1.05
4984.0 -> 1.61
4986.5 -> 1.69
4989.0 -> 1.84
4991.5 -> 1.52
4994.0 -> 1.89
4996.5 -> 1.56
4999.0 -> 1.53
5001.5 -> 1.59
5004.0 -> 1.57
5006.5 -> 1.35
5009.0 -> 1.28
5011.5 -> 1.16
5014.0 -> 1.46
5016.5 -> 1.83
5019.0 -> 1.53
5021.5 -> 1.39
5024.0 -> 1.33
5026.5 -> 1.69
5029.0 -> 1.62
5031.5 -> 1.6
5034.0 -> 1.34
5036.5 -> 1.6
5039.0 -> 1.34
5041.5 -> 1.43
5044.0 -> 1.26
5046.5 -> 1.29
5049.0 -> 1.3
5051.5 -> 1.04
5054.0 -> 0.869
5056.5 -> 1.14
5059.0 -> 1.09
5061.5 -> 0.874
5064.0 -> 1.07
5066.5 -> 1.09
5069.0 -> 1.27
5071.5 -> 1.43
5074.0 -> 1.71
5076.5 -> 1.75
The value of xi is -1.63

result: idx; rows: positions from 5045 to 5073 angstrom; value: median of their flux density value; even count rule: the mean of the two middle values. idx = 1.09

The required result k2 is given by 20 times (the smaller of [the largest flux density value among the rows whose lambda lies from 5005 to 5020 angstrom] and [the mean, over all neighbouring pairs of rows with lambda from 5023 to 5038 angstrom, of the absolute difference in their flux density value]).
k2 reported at 3.9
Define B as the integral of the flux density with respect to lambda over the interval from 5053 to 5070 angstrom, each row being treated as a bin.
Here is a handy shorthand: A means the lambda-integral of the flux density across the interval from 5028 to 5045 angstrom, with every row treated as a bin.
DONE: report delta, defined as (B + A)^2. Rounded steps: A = 24.8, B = 18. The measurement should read 1826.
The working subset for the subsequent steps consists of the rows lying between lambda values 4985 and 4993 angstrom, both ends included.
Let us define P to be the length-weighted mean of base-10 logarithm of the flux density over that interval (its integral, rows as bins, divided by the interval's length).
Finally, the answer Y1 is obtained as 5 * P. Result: 1.13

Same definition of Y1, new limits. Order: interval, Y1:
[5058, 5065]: 0.00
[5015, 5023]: 0.97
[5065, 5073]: 0.50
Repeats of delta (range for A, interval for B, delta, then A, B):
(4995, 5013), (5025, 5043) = 2823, 25.9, 27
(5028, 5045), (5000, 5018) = 2613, 24.8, 26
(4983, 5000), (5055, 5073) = 2388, 28.3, 21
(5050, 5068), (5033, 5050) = 1748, 18.6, 23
